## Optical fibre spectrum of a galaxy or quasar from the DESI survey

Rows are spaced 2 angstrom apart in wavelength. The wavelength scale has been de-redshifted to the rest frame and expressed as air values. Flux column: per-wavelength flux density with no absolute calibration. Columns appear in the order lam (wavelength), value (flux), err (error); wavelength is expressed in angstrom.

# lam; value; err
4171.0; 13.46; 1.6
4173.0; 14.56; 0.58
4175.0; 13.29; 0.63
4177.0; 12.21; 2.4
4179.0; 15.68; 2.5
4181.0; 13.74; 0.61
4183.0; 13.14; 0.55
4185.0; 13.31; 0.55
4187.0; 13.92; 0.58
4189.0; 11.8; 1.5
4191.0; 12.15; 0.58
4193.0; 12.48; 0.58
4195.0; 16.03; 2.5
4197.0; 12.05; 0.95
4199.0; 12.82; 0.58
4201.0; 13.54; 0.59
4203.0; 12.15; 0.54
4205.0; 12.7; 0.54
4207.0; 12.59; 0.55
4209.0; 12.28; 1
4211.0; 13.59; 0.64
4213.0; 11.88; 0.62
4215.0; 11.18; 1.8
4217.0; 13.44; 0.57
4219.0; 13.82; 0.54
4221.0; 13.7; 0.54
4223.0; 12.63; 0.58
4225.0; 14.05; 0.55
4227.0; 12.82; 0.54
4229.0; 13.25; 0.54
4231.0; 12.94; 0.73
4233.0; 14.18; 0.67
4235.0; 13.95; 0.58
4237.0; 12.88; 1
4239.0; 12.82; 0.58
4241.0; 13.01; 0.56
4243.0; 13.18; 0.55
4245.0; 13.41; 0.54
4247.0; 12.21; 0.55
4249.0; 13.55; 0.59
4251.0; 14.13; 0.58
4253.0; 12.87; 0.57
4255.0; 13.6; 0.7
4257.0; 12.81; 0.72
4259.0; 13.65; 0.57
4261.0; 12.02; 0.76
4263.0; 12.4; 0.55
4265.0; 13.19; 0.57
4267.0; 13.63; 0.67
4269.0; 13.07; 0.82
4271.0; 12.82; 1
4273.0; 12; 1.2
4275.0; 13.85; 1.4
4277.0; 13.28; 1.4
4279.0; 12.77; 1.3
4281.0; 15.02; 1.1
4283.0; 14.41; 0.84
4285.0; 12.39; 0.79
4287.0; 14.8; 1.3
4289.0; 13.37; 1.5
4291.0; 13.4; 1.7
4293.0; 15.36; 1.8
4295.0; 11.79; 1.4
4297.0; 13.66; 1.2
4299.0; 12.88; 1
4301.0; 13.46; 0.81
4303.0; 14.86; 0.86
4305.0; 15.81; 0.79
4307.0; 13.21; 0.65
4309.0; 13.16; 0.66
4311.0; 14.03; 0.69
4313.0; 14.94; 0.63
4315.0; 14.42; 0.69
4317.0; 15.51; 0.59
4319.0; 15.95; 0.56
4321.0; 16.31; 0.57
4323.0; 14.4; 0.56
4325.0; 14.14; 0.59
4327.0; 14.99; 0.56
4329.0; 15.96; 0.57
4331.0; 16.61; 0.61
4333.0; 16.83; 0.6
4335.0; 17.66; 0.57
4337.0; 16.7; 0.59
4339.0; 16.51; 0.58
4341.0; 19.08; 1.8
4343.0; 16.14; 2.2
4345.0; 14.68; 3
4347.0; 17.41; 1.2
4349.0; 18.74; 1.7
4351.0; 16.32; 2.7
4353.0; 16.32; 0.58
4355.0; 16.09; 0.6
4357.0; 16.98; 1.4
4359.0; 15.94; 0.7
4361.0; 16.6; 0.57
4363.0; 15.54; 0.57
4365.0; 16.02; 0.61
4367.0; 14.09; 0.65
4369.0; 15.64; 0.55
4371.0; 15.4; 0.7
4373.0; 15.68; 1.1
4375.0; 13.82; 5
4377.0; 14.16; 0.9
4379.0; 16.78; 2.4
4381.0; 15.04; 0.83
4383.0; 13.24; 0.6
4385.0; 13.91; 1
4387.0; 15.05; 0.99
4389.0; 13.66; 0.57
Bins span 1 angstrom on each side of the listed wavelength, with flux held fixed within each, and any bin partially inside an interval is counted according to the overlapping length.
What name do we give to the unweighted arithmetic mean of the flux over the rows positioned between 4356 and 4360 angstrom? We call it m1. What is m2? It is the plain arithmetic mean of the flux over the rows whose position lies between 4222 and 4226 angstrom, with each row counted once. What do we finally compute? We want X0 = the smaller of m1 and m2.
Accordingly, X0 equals 13.3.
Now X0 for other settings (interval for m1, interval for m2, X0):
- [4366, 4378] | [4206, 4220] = 12.7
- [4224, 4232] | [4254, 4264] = 12.9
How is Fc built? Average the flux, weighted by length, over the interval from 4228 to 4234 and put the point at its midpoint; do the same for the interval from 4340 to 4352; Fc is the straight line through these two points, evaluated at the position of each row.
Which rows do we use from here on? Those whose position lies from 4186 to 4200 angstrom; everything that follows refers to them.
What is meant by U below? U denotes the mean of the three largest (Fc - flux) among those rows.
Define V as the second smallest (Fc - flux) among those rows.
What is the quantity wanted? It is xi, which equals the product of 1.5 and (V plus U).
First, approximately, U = 0.2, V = -1.8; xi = -2.4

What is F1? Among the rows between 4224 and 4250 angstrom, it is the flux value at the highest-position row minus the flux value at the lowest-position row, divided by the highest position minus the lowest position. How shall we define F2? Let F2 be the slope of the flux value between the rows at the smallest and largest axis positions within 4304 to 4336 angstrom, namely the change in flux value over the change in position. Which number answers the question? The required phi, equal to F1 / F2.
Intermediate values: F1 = -0.02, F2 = 0.06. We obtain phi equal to -0.3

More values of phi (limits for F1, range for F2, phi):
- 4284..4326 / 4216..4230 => -2.8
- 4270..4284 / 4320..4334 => 3.1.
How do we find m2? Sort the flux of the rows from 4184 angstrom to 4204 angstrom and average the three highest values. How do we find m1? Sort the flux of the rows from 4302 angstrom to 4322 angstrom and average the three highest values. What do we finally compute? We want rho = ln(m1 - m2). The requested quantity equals 0.4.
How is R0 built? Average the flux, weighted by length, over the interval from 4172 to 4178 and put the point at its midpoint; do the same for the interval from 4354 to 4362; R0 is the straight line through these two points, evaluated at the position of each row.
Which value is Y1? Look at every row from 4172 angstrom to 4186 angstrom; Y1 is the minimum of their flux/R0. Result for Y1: 0.91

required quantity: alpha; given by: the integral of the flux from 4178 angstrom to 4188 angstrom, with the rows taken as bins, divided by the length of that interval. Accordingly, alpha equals 14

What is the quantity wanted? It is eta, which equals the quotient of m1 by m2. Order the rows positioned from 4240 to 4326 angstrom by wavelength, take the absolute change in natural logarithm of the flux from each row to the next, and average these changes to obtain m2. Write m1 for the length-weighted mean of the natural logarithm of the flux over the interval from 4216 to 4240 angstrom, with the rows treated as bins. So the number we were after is 34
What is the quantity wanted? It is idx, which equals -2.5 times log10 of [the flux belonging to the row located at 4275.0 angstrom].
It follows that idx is -2.85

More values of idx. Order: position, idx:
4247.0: -2.72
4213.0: -2.69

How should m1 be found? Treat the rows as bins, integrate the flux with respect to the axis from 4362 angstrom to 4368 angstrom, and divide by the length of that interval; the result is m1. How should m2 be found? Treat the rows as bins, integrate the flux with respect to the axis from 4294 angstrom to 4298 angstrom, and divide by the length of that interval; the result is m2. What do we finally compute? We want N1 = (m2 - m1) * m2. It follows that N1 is -32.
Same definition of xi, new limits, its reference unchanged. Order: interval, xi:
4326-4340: 0.9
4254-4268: 4.0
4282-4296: 4.8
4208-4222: 0.5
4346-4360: 1.4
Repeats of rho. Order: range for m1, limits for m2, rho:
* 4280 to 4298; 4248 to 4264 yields 0.2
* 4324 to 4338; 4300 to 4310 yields 0.9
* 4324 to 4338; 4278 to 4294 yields 0.7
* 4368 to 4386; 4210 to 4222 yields 0.8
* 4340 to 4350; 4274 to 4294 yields 1.2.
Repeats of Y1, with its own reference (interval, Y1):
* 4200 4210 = 0.88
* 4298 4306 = 0.84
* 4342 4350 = 0.91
